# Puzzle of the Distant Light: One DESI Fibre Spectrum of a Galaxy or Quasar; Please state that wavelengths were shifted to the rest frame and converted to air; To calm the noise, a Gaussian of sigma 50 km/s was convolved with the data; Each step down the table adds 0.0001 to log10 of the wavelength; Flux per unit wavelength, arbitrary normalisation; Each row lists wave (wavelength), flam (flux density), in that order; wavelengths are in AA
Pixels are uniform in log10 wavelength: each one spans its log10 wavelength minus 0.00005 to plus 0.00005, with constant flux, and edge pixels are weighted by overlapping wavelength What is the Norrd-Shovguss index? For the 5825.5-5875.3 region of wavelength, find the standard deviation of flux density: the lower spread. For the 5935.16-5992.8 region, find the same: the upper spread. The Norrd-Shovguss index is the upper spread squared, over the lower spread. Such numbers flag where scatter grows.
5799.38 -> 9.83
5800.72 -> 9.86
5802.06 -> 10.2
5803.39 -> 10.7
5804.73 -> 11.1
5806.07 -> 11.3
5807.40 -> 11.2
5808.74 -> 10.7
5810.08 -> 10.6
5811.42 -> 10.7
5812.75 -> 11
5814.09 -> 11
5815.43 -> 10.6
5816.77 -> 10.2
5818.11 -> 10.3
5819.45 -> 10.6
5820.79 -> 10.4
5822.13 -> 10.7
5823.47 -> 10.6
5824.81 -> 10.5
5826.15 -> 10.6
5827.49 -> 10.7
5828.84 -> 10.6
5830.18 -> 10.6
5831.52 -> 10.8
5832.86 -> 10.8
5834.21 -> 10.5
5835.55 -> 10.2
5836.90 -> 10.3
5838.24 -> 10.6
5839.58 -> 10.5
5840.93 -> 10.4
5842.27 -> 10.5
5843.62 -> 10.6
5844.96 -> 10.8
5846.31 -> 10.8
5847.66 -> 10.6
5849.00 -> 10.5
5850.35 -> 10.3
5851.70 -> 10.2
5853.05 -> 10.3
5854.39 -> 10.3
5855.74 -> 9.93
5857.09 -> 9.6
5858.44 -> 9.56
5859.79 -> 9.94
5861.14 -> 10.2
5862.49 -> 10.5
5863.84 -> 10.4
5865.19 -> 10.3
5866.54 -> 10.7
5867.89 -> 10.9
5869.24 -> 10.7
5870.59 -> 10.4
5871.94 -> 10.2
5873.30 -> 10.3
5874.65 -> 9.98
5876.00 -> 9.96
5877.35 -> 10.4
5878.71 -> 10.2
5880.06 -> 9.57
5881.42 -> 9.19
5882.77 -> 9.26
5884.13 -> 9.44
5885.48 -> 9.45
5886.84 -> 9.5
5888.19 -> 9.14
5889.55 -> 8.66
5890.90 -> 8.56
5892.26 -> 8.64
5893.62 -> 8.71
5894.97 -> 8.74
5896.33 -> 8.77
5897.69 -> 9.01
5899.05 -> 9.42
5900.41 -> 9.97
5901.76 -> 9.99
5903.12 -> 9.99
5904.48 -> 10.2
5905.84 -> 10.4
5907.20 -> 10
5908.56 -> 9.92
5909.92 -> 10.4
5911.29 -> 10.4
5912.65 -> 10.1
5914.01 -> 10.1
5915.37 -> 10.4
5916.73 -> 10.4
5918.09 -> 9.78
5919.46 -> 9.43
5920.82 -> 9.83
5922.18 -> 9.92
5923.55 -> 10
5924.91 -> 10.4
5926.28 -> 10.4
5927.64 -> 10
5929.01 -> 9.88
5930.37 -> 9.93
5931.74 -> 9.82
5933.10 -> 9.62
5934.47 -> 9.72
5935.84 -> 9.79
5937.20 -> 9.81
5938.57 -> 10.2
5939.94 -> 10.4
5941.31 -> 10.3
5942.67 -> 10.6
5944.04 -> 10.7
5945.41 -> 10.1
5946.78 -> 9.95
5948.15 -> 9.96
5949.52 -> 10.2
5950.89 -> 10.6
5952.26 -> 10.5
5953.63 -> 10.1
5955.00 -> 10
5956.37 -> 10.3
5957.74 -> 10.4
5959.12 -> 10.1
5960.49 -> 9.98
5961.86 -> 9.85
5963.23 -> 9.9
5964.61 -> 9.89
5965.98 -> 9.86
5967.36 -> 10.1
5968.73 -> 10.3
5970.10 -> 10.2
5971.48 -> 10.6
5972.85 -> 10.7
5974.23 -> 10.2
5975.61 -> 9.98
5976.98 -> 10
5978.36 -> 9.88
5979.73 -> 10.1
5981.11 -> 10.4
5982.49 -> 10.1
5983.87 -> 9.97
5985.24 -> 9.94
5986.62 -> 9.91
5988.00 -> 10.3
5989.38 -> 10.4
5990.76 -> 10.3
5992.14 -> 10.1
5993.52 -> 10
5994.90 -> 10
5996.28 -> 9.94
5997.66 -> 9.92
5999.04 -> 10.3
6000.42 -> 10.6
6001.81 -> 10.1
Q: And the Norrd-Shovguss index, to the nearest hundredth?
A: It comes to 0.20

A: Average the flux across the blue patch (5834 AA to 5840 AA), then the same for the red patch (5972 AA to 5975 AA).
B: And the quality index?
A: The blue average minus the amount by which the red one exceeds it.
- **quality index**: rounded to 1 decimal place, 10.4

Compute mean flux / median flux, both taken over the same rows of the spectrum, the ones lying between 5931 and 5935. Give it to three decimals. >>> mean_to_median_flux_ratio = 1.000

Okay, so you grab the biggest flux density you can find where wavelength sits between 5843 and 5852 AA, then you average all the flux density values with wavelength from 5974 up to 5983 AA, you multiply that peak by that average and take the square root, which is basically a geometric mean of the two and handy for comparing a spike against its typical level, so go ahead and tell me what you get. 10.4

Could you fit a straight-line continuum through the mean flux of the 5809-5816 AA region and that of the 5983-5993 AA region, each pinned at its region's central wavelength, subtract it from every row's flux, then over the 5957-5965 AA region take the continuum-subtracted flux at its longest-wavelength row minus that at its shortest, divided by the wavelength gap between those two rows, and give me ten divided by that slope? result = -142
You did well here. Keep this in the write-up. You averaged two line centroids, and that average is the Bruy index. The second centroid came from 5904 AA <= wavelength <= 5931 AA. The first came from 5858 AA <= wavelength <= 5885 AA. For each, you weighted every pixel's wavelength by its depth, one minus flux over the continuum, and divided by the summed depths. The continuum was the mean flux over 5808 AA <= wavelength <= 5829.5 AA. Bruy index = 5896.7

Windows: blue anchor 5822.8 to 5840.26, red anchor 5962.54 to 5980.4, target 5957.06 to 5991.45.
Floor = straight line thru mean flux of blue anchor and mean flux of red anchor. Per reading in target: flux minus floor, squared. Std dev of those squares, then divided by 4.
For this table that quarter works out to 0.018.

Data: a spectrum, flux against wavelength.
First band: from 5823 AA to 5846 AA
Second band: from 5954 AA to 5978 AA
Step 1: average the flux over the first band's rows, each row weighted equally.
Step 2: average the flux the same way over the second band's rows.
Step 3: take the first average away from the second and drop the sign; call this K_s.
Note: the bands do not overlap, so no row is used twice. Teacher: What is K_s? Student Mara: 0.43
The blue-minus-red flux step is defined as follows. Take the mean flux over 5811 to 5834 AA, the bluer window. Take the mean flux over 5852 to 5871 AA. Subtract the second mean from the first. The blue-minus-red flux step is 0.36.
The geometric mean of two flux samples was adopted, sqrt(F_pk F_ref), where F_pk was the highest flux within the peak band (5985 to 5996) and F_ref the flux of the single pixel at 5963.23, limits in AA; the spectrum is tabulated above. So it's 10.15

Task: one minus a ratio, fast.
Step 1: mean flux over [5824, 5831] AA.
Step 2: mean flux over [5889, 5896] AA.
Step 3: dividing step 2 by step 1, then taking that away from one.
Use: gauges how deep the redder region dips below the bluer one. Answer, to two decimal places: 0.18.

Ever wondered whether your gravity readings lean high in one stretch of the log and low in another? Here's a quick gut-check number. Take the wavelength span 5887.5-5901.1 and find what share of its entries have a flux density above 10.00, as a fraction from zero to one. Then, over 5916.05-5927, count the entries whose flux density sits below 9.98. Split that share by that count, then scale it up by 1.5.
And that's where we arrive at 0.0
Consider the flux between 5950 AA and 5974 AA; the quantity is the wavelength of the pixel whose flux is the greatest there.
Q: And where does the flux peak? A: 5972.85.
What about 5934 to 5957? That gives 5944.04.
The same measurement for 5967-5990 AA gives 5972.85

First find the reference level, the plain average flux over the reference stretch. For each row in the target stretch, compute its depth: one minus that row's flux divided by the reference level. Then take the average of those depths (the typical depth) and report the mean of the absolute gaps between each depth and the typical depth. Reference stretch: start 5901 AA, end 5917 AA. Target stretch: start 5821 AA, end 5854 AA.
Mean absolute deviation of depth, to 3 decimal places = 0.014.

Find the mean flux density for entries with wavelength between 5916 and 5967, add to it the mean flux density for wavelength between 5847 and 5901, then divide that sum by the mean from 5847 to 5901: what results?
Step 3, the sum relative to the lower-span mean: 2.03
